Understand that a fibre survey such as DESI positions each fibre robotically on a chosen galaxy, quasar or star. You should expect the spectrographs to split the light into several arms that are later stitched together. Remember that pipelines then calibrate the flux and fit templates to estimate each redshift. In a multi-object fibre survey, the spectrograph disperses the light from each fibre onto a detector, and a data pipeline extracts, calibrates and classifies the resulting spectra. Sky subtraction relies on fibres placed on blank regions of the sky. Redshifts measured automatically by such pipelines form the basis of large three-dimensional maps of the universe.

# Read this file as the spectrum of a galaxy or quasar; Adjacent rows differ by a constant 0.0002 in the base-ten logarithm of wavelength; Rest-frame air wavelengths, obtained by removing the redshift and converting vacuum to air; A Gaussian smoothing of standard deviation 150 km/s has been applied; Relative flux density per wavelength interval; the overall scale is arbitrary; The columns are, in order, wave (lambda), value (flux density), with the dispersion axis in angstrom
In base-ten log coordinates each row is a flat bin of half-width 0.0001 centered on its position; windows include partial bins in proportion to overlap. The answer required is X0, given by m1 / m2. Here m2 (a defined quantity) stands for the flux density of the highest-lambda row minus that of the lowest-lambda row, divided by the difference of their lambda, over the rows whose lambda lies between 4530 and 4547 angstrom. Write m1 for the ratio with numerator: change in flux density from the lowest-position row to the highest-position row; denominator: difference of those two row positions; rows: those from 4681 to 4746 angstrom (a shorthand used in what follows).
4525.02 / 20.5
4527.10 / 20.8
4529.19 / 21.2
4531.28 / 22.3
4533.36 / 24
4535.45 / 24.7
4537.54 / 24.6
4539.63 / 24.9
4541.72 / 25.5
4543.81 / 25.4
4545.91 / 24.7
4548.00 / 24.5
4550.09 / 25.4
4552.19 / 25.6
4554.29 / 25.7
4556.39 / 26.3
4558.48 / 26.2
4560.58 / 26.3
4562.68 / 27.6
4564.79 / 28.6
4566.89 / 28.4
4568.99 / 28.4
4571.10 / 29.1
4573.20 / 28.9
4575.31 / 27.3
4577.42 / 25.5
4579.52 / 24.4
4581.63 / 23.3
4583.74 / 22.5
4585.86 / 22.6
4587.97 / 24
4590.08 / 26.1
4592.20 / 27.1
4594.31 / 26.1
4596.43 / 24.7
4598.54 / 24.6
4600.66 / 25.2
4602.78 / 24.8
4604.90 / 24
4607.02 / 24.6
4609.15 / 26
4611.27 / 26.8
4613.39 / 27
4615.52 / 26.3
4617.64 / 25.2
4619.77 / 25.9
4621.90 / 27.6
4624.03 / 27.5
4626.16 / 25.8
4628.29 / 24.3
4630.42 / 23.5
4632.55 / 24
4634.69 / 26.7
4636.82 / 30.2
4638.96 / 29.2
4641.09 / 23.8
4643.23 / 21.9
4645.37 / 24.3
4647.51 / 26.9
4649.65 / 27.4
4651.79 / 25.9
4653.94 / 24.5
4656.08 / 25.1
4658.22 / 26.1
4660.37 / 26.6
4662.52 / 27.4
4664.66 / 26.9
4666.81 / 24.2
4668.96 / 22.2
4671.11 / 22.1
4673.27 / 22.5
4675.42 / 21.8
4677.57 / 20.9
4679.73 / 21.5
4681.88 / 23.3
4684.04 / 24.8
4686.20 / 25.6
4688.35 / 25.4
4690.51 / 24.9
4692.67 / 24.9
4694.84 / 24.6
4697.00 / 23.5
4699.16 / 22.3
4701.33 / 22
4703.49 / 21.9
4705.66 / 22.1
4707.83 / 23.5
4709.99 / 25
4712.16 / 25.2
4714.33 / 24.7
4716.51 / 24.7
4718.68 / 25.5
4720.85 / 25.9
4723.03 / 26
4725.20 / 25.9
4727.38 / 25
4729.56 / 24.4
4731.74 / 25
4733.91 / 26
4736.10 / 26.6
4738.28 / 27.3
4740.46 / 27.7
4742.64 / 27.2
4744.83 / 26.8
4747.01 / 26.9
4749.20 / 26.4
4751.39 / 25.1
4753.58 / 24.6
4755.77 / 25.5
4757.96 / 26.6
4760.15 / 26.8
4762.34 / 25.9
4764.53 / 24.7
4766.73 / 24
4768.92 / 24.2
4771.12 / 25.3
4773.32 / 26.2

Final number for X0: 0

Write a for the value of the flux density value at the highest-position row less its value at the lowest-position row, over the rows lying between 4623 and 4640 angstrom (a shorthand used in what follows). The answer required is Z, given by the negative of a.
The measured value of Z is -1.7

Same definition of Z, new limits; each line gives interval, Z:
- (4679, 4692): -3.4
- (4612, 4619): 1.8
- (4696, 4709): 0.0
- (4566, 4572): -0.7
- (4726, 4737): -1.6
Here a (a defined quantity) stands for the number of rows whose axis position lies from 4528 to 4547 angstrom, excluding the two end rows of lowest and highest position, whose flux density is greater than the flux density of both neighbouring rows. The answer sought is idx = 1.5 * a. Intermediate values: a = 2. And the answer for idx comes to 3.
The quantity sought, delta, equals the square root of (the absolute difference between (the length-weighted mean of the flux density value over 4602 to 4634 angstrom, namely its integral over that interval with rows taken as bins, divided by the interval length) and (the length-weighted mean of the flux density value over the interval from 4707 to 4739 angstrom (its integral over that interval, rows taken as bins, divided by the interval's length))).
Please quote 0.44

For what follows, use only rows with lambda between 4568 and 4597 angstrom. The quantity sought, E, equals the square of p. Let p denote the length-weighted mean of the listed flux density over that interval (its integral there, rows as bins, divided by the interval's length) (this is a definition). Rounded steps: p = 25.7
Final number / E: 661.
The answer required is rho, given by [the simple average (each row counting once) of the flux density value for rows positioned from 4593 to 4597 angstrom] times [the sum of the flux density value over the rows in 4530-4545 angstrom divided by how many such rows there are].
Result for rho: 622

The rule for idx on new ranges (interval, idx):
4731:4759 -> 3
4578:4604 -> 3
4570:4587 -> 0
